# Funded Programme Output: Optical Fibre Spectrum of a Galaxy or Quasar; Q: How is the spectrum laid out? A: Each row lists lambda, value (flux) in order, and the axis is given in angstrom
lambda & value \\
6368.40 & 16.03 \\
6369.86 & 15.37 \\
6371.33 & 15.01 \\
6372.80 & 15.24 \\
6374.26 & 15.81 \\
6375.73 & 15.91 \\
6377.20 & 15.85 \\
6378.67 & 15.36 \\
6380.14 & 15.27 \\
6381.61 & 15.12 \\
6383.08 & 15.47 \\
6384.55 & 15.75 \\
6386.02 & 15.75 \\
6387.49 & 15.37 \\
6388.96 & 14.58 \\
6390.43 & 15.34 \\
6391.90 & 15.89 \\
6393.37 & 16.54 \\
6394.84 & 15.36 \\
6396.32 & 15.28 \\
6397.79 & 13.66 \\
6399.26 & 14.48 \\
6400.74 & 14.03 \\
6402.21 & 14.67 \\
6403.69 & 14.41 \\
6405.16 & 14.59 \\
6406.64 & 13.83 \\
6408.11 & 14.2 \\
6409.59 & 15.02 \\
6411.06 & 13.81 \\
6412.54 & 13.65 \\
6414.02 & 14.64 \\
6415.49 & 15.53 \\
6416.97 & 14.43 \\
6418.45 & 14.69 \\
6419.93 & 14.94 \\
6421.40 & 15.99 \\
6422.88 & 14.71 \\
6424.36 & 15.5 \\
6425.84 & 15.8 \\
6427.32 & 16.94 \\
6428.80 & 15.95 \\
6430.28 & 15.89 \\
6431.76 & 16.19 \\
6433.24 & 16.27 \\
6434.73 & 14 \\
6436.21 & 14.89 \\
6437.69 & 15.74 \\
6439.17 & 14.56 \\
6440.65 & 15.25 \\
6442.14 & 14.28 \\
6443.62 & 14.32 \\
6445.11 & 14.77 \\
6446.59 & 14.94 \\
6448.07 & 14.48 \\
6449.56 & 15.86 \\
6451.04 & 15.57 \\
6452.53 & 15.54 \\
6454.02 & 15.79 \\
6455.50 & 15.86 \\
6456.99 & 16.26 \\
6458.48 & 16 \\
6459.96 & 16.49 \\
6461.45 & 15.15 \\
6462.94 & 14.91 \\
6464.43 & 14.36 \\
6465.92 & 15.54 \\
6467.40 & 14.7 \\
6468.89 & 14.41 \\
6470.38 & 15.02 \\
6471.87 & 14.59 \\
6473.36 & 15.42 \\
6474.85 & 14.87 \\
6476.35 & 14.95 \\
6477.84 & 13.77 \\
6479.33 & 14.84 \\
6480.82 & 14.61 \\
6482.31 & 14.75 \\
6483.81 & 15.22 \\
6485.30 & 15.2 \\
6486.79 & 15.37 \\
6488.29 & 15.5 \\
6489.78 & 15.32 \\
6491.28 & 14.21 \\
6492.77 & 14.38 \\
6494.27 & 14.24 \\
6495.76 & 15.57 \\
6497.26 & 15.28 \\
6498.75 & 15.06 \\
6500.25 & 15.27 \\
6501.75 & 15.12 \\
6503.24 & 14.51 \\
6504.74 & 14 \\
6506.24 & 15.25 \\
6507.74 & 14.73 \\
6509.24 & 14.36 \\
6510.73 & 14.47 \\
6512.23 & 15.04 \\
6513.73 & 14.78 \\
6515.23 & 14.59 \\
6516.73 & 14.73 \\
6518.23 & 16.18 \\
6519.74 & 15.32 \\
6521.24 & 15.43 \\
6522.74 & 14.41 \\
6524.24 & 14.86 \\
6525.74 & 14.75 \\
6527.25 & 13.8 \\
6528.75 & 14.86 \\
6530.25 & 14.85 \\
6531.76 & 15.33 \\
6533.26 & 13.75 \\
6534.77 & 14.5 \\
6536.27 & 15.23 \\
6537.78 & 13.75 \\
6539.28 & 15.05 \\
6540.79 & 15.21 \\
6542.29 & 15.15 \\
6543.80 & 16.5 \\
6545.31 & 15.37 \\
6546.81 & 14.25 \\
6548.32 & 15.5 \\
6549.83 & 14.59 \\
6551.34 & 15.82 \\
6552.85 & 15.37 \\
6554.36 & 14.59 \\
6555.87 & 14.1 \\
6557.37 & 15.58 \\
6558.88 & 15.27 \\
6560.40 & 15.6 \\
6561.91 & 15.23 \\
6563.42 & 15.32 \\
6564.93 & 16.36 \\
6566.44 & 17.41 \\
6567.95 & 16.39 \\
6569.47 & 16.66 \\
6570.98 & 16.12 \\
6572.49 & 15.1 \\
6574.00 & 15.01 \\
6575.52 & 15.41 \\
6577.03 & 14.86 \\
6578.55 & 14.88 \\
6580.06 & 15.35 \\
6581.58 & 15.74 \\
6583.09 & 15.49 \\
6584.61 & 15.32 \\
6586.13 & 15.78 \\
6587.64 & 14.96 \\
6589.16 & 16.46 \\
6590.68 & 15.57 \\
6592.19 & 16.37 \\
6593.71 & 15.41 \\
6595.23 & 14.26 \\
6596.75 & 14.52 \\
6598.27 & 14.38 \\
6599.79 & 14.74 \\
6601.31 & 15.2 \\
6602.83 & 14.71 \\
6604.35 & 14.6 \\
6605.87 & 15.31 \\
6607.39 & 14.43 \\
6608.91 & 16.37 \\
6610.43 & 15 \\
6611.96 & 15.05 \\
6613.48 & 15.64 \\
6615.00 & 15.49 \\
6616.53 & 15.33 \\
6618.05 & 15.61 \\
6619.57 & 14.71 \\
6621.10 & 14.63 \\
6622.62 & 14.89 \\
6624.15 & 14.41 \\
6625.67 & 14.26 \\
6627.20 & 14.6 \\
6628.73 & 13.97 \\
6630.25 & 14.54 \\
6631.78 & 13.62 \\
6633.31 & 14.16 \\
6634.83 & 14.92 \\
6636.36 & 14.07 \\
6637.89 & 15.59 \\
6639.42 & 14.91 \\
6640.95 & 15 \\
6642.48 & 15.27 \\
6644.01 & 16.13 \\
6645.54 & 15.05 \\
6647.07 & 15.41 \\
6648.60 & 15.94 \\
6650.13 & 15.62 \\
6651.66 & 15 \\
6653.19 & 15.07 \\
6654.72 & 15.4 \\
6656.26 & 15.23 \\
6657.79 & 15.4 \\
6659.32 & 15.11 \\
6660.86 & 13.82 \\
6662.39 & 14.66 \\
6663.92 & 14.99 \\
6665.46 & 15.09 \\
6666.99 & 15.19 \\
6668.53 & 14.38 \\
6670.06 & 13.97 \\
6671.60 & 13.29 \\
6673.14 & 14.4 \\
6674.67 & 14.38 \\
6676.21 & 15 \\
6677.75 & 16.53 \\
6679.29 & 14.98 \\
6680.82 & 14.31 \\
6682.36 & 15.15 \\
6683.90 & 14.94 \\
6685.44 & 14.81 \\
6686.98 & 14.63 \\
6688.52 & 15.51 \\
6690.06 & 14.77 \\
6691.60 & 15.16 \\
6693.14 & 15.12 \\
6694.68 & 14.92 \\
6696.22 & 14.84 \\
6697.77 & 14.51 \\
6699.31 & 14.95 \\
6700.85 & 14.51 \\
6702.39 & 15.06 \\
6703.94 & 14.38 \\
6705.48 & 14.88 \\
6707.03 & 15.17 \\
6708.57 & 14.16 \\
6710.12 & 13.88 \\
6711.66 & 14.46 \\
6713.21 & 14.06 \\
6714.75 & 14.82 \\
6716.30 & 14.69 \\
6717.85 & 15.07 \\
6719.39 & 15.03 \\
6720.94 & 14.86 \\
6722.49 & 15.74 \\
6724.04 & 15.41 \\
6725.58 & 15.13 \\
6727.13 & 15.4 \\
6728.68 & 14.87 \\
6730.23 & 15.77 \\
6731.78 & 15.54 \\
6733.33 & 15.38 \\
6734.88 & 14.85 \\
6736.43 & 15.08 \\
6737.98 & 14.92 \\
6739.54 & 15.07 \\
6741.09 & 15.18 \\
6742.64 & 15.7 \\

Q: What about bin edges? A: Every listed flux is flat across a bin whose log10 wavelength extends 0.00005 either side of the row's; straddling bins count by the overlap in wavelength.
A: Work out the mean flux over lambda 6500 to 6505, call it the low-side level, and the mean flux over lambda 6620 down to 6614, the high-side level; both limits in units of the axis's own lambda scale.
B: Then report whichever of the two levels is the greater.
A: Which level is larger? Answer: 15.3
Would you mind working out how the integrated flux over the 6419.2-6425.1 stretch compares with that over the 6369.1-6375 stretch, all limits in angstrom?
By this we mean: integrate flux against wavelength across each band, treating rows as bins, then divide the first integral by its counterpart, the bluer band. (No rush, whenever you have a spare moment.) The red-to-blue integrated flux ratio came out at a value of 1.0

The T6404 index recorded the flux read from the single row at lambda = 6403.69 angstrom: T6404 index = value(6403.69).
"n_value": 14.41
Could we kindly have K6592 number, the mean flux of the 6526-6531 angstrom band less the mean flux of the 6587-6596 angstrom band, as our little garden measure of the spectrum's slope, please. -1.0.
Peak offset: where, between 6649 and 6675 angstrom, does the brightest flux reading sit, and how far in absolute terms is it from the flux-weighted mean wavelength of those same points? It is 12.1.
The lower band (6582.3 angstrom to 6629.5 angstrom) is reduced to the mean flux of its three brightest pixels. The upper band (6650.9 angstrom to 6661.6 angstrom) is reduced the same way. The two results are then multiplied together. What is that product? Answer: 252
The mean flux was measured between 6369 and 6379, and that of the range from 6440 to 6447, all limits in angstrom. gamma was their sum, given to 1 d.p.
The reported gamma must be 30.2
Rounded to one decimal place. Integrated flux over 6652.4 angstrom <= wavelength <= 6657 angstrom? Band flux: 70.0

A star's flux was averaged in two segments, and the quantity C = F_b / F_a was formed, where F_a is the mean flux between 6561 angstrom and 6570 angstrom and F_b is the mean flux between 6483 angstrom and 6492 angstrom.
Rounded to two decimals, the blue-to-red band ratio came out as 0.93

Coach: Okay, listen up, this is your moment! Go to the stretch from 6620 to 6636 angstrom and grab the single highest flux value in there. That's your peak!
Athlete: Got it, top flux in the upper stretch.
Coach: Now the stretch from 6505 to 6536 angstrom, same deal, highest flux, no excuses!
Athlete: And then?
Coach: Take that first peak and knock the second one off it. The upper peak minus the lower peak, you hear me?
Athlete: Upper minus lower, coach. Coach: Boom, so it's -1.3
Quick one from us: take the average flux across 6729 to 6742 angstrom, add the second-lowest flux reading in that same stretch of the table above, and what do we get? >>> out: 30.1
